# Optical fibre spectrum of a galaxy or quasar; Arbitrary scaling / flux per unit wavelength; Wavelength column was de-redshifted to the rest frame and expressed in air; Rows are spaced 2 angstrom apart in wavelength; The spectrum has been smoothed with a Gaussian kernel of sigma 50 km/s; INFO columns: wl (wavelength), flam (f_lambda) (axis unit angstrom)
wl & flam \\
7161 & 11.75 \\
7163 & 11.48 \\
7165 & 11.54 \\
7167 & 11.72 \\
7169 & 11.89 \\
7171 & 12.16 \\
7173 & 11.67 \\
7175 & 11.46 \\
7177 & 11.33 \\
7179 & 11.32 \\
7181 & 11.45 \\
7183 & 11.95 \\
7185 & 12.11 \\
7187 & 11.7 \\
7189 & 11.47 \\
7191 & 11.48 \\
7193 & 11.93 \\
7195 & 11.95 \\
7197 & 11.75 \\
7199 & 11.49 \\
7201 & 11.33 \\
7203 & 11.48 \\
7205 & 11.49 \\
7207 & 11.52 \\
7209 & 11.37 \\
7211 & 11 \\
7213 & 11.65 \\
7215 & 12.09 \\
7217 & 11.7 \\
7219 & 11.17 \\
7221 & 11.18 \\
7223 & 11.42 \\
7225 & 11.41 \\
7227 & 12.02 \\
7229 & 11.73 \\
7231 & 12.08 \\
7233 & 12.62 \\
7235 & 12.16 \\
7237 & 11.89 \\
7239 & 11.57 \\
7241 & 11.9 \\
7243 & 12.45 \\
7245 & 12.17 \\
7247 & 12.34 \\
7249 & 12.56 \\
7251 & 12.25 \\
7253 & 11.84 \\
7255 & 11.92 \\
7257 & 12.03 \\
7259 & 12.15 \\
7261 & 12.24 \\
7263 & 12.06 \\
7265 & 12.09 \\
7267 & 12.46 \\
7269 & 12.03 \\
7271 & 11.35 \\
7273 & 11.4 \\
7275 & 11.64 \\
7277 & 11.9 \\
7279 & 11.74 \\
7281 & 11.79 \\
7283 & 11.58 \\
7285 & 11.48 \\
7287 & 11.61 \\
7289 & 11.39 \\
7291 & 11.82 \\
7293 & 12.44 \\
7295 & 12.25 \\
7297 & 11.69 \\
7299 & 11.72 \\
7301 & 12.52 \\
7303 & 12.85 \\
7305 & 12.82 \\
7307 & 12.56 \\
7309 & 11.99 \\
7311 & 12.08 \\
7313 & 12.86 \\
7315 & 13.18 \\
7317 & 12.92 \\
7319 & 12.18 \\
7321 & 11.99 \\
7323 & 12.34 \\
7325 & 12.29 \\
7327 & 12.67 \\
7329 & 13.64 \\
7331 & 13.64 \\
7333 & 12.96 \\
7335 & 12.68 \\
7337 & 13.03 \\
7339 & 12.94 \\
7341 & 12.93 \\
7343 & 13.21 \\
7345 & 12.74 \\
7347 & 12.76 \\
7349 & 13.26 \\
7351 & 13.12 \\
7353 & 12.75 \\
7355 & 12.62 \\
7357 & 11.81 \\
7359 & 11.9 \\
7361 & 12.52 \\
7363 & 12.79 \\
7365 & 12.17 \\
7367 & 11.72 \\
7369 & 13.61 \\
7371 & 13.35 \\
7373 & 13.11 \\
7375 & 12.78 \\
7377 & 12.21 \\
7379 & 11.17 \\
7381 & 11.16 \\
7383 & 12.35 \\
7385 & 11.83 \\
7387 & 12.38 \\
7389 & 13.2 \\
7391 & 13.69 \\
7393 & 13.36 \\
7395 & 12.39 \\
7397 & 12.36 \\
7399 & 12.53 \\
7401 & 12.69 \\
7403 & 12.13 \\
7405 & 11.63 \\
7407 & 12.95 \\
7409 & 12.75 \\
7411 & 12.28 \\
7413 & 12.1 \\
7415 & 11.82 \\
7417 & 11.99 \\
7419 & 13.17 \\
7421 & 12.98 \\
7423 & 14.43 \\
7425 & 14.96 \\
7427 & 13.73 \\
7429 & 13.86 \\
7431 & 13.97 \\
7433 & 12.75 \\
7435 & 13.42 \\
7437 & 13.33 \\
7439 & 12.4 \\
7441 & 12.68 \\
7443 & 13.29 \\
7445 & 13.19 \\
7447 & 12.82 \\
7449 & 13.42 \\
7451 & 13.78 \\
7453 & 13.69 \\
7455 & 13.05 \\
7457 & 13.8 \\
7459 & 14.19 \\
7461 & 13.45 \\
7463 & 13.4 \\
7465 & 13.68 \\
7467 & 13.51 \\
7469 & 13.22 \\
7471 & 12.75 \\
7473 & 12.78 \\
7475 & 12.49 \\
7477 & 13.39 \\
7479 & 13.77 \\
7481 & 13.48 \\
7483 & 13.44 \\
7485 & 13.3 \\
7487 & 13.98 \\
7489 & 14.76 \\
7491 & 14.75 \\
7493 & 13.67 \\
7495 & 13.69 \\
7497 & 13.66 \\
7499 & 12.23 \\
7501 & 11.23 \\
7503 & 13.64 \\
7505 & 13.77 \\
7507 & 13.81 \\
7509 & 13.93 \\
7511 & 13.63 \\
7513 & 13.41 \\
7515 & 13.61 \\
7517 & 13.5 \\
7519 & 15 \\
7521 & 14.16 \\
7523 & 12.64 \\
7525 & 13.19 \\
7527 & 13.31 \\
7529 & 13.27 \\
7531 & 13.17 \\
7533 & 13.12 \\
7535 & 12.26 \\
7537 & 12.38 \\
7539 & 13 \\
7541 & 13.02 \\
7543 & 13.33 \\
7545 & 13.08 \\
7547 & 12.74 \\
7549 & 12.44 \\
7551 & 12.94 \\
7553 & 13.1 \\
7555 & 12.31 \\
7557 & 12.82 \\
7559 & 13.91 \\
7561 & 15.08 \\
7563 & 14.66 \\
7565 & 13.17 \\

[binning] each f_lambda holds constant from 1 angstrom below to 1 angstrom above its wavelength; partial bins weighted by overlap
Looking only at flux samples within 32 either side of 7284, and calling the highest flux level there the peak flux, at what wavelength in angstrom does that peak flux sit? 7315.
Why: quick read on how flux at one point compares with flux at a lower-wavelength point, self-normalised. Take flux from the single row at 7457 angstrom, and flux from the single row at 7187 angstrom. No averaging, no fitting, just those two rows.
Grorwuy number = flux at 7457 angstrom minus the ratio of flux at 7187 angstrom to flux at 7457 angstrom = 13.0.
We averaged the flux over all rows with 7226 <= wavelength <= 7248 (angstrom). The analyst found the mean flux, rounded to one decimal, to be 12.1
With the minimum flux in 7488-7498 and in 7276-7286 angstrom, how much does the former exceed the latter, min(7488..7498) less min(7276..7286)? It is 2.2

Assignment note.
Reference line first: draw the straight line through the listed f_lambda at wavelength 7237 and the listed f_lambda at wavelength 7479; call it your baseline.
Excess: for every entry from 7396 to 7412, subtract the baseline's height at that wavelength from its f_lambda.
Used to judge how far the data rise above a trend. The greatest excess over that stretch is -0.3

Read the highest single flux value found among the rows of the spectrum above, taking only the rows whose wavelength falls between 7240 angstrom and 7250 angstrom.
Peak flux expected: 12.56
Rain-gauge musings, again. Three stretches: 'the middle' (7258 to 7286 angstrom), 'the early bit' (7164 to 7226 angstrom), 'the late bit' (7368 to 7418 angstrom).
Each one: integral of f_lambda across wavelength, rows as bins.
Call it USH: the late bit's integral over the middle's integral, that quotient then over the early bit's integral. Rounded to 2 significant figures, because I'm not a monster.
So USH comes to 0.0026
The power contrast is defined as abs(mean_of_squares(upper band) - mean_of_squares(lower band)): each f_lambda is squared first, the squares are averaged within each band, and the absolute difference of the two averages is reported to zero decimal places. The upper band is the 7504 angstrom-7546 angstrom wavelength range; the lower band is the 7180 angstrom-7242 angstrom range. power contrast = 42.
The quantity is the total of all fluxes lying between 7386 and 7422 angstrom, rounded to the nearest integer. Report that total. 226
